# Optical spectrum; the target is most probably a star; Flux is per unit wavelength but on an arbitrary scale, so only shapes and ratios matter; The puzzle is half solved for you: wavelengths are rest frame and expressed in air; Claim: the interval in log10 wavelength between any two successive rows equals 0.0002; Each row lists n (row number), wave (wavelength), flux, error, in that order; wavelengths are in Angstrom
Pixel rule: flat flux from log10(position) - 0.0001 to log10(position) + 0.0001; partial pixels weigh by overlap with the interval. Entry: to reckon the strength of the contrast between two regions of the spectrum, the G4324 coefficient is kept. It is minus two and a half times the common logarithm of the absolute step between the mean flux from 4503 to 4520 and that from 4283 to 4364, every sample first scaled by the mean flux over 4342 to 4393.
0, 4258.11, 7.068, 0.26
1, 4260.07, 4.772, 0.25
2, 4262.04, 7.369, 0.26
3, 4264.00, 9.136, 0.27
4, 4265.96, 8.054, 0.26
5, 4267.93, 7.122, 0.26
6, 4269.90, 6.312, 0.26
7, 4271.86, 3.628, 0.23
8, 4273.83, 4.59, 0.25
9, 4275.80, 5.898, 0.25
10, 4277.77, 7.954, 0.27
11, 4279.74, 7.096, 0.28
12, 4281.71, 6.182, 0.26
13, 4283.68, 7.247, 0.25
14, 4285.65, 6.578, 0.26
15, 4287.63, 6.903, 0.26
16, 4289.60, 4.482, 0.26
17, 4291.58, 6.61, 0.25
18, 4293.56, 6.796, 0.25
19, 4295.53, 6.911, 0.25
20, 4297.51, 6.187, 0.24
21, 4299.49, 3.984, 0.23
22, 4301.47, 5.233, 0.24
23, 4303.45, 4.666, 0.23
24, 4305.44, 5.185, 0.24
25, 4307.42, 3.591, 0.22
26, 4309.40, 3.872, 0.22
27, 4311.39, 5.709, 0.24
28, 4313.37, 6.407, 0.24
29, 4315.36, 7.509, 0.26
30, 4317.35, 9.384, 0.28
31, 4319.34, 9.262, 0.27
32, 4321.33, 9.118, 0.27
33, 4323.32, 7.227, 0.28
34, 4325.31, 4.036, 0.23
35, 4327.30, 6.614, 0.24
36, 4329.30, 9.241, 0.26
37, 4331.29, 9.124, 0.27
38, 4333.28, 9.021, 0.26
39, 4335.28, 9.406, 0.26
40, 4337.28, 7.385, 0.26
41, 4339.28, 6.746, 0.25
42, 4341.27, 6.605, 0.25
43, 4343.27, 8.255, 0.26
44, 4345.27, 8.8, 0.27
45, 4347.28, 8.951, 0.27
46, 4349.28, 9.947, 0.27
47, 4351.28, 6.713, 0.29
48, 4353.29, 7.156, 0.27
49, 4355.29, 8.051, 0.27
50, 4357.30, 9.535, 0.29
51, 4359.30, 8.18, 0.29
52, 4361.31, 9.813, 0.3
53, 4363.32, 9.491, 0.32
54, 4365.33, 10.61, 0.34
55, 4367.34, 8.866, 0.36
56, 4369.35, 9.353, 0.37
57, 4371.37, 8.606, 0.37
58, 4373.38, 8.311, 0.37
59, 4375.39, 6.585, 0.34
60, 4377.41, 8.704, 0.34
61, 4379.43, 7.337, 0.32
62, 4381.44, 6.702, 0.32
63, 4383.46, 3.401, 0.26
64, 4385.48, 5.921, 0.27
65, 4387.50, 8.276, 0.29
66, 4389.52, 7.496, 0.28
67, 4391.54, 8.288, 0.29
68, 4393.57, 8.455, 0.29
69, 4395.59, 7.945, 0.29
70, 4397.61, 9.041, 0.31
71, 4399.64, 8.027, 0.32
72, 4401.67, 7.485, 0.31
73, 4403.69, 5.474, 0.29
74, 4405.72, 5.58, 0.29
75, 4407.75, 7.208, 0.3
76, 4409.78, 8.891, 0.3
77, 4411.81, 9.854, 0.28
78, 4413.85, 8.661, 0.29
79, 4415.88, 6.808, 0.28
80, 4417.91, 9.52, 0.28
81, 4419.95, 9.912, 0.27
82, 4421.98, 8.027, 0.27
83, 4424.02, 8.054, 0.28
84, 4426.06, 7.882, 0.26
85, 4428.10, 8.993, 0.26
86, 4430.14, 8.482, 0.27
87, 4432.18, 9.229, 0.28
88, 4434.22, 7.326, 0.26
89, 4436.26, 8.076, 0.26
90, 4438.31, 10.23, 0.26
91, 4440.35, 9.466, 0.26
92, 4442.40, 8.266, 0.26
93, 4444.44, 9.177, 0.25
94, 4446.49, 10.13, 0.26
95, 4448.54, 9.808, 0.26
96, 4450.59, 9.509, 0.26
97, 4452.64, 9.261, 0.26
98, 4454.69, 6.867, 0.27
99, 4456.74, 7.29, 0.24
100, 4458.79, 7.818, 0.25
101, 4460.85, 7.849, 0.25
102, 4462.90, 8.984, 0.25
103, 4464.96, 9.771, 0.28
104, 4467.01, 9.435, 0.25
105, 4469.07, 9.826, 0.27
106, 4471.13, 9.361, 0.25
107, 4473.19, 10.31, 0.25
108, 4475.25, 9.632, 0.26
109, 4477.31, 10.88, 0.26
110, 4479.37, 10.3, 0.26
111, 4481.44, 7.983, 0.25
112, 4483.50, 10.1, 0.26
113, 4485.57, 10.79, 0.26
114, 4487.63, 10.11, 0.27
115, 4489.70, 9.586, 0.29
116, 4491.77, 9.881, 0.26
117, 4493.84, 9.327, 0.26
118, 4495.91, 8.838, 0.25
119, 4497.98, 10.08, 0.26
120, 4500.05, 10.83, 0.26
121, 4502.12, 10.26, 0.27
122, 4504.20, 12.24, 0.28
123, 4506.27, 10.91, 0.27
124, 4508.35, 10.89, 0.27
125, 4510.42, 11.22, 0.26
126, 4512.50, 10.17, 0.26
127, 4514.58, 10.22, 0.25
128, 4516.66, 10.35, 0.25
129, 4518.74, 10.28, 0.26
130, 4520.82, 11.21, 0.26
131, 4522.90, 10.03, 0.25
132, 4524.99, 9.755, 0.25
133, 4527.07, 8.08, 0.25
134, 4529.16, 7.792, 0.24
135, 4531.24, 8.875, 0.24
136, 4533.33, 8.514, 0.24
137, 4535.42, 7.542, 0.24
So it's 0.89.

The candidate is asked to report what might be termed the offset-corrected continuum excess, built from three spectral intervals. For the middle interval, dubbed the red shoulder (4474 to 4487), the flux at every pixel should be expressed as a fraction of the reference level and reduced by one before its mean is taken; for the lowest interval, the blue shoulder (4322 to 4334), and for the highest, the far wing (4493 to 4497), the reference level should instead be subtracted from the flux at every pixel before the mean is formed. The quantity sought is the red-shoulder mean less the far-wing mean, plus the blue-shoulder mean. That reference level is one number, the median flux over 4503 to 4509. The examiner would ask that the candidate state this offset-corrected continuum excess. -1.6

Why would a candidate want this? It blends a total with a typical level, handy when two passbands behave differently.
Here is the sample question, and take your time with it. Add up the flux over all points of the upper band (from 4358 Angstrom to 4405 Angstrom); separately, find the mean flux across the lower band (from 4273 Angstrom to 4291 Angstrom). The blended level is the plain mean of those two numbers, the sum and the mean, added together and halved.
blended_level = 94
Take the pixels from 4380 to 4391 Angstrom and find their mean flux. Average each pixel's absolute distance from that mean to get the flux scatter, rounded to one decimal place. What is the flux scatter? 1.4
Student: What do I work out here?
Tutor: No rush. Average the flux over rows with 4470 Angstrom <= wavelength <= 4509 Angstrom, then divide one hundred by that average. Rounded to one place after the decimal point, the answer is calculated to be 9.9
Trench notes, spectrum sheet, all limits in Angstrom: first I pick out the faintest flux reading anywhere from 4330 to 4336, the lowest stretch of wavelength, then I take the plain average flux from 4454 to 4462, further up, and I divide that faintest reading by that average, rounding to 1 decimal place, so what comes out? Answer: 1.2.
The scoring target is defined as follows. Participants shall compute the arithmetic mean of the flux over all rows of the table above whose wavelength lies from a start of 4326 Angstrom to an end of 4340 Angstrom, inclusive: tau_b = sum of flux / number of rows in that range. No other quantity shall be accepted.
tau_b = 8.2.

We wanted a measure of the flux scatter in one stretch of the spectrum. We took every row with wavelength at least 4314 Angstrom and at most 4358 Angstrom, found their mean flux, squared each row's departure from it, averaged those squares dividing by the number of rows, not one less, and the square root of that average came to 1.40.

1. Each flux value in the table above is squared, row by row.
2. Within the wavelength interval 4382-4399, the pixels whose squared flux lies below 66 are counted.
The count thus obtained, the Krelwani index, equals 4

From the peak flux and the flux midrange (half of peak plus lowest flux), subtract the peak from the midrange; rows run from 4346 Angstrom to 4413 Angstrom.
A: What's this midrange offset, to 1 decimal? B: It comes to -3.6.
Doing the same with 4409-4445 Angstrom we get -1.7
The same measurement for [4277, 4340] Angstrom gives -2.9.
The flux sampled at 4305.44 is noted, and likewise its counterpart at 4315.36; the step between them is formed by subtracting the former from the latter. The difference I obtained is 2.3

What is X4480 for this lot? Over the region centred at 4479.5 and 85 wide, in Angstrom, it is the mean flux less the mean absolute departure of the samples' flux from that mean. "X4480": 8.91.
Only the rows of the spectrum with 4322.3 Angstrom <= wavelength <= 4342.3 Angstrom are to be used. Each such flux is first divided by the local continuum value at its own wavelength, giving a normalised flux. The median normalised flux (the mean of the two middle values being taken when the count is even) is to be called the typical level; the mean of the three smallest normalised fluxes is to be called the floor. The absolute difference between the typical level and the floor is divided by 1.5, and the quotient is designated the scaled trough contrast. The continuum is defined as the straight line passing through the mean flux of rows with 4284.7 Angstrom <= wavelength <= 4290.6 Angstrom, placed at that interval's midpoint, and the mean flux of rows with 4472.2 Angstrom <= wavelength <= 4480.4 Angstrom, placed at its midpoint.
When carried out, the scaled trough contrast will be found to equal 0.156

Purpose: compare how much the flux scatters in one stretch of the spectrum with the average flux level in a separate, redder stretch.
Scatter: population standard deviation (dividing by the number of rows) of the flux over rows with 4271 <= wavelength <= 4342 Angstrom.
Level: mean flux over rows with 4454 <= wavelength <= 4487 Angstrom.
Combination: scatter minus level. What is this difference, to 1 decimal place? -7.5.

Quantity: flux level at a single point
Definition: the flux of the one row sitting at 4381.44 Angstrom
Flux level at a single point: 6.702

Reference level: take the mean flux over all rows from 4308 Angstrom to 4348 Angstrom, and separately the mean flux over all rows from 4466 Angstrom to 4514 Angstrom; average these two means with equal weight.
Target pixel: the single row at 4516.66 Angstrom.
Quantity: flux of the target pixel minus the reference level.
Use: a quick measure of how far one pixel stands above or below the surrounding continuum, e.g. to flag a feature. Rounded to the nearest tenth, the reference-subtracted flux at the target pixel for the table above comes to 1.5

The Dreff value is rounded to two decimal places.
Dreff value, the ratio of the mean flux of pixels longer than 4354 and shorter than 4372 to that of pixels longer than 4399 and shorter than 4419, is 1.18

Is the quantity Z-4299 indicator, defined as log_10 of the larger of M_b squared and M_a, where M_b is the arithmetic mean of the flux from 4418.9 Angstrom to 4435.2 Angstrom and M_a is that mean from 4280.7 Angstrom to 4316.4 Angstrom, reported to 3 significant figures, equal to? 1.86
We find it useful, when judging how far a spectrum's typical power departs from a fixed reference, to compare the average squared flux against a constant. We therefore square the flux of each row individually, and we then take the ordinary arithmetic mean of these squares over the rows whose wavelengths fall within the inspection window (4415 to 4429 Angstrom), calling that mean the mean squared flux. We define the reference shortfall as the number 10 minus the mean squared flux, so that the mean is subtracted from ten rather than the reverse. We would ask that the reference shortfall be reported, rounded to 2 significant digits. -63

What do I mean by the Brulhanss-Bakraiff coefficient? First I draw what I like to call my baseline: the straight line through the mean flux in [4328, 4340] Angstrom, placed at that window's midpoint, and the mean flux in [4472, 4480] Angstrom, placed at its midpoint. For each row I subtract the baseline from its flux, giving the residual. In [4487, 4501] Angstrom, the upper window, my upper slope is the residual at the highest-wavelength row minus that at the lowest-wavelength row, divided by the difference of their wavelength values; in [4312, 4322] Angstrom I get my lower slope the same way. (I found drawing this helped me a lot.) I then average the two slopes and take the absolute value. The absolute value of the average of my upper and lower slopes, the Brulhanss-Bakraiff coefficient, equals 0.19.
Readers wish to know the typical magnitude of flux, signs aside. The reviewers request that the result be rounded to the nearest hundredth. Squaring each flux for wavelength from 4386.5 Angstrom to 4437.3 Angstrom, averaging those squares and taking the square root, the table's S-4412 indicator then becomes 8.19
